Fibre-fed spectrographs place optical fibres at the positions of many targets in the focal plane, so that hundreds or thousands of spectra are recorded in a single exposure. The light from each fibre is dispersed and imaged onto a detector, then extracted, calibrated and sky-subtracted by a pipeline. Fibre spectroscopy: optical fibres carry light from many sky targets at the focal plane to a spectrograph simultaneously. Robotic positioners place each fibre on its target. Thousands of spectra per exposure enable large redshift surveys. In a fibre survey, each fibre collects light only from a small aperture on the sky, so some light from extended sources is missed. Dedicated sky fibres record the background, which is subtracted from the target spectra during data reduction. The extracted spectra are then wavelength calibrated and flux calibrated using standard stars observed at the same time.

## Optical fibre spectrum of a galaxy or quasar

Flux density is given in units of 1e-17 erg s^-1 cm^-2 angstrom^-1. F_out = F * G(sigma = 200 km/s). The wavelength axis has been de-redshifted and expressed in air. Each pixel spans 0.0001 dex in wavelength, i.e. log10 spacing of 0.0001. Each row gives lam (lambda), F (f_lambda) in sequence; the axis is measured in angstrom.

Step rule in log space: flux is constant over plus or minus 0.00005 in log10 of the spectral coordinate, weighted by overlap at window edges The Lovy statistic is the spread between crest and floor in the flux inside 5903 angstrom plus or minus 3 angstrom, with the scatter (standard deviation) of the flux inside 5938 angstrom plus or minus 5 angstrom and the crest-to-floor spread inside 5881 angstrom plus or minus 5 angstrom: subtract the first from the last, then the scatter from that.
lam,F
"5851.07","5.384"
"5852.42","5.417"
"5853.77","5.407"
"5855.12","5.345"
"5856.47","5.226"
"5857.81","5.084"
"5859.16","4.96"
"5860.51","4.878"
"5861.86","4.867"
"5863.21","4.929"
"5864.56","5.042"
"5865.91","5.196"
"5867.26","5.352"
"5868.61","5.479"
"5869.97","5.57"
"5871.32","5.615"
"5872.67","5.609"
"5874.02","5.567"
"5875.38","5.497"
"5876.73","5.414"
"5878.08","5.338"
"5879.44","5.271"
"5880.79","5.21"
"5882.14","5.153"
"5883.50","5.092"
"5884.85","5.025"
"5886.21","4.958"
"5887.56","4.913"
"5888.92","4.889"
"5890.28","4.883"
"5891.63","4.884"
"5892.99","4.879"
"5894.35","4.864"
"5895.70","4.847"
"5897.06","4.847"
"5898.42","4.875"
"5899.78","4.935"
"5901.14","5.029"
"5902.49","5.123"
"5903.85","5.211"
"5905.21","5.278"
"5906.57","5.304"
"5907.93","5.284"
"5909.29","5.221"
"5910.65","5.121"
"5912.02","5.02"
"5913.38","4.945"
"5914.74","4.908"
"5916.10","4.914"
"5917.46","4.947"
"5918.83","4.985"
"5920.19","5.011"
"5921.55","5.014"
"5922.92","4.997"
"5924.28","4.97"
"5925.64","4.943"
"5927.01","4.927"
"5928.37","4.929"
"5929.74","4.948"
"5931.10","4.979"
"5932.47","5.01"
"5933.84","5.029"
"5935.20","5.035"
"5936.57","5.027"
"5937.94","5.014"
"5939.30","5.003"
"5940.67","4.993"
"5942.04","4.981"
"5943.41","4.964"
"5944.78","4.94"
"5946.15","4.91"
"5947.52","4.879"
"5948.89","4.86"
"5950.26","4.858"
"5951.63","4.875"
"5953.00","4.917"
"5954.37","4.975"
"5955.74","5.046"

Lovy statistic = 0.12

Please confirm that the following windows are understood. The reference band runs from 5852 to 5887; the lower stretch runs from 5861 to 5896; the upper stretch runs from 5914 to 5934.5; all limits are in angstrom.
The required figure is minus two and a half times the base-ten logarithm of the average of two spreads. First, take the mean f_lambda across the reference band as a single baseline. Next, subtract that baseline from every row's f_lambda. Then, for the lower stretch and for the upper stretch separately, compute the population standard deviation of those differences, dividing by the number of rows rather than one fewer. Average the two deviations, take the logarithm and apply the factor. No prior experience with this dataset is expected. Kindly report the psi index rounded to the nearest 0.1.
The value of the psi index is 2.0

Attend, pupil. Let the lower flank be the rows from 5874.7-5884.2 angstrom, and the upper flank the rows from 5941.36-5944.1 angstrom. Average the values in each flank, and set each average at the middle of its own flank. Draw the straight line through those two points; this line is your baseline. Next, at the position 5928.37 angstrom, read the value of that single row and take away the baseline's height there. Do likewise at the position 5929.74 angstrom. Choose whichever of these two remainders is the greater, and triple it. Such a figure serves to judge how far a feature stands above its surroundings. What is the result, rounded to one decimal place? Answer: -0.3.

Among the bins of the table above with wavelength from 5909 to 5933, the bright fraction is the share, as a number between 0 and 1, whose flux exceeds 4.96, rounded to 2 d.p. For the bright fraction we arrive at 0.56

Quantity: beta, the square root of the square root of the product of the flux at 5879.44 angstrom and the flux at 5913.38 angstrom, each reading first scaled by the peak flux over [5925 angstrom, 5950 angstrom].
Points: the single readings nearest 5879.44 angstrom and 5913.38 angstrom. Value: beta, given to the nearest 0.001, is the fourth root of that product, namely 1.007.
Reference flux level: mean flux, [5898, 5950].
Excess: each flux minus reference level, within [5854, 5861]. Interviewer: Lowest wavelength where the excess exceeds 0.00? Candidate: 5855.12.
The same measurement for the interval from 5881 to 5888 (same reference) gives 5882.14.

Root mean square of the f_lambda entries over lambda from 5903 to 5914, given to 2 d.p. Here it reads 5.17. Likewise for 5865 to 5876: 5.49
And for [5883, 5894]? 4.94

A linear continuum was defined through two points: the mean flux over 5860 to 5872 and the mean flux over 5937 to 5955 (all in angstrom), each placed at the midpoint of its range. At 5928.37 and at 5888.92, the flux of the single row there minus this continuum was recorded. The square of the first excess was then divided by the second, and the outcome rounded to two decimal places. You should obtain -0.02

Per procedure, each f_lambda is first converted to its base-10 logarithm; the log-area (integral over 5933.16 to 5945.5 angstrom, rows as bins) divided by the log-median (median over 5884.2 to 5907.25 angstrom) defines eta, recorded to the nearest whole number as 12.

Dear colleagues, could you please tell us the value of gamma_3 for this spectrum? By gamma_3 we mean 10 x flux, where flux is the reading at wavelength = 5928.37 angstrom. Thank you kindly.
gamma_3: 49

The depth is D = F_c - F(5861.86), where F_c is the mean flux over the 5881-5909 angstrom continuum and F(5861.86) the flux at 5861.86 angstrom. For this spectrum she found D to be 0.15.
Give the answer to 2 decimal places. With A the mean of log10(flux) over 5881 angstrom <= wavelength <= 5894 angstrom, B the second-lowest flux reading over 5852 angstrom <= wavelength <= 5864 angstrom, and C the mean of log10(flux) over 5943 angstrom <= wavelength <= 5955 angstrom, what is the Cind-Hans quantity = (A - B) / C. -6.05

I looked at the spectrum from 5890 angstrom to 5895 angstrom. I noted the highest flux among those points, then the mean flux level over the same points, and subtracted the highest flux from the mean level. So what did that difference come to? -0.007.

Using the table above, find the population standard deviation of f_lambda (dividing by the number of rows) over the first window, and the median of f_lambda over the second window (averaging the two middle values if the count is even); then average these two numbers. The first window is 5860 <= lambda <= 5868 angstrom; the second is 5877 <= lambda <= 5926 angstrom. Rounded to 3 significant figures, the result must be 2.58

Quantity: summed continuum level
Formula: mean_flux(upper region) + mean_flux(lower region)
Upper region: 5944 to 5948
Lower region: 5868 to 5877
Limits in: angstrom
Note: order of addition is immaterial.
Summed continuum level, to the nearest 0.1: 10.4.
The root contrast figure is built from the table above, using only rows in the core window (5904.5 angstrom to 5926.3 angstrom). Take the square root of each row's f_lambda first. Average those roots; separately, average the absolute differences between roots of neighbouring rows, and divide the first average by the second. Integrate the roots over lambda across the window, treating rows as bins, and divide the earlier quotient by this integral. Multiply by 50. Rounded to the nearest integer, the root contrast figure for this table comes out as 259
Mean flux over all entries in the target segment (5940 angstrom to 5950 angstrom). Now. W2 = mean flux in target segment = 4.93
